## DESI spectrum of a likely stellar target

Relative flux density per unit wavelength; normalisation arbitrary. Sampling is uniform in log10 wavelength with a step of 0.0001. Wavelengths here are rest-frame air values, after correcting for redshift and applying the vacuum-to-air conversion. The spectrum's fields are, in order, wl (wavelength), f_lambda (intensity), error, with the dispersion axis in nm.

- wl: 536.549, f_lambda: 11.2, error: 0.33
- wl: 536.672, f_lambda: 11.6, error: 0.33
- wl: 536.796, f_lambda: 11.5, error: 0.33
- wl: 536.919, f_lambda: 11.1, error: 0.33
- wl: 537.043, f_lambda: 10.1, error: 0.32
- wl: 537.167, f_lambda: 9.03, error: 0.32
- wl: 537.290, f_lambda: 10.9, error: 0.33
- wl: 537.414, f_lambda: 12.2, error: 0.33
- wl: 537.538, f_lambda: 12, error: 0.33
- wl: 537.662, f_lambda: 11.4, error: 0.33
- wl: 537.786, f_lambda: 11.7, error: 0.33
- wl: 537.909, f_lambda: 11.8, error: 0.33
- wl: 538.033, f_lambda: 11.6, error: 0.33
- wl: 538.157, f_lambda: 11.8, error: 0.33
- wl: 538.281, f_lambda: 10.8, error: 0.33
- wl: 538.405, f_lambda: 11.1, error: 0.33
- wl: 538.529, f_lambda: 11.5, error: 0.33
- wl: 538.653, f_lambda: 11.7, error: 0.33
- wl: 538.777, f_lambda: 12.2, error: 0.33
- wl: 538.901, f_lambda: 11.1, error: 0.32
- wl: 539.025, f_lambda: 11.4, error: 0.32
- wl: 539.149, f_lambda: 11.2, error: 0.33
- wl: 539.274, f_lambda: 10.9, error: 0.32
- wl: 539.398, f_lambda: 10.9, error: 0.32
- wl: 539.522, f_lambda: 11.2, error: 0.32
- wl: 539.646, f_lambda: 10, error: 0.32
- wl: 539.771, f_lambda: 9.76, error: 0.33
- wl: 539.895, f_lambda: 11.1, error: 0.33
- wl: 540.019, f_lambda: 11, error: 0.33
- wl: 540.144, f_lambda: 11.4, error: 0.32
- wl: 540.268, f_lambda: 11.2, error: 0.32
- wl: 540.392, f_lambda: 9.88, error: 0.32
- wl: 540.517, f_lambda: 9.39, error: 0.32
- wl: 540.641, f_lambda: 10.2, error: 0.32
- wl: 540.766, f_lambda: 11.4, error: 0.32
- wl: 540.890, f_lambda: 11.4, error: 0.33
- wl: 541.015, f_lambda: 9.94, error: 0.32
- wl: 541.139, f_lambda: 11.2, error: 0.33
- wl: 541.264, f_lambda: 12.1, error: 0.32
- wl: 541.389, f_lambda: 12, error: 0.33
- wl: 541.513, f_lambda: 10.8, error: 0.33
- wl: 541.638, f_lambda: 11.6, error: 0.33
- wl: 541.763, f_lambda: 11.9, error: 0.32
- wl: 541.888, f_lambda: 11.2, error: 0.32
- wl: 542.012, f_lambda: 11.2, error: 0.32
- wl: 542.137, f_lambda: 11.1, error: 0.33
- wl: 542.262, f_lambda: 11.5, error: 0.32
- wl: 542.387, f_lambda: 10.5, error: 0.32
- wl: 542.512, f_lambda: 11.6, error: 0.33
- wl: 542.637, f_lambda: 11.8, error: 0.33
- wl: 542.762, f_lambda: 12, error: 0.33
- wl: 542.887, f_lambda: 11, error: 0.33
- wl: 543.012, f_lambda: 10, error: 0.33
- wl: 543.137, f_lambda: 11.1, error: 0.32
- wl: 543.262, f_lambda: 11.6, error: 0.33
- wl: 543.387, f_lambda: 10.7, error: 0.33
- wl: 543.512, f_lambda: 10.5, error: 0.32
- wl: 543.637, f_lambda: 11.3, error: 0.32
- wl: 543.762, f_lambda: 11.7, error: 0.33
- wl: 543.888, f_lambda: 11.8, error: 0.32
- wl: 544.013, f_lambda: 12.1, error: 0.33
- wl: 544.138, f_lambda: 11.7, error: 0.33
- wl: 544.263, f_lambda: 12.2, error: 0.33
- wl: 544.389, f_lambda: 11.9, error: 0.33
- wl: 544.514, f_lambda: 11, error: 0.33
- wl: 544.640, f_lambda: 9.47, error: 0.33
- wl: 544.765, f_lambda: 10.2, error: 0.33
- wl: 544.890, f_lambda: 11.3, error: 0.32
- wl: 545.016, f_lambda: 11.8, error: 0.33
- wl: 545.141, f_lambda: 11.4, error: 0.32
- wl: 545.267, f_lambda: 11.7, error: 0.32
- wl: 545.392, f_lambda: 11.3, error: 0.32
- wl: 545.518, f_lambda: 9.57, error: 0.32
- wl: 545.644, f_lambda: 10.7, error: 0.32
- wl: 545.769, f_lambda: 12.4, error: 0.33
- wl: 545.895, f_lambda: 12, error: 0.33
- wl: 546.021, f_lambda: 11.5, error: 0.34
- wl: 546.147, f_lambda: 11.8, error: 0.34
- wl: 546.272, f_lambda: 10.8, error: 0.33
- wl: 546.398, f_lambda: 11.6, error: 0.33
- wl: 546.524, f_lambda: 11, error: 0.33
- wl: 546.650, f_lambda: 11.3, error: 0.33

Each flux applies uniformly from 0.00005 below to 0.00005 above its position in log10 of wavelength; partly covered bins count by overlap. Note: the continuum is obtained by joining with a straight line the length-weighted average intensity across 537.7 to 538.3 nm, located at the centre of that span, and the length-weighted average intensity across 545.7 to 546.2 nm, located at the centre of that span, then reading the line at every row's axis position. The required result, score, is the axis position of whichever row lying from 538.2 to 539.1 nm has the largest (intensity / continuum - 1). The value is 538.777 nm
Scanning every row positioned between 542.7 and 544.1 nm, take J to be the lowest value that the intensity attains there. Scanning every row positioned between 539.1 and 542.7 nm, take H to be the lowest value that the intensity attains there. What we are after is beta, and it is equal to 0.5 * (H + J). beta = 9.7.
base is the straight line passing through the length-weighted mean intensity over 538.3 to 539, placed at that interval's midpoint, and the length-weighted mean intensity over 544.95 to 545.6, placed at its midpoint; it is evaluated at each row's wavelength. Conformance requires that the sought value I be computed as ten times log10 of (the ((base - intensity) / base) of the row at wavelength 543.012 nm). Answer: -10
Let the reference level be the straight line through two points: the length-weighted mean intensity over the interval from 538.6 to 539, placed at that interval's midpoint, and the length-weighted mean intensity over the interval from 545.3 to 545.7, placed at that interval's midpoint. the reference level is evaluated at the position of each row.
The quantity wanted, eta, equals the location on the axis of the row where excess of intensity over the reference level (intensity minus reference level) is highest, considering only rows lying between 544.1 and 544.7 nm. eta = 544.263 nm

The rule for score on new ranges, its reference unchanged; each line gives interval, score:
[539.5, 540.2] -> 540.144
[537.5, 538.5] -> 537.538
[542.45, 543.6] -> 542.762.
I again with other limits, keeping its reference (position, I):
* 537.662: -20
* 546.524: -22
